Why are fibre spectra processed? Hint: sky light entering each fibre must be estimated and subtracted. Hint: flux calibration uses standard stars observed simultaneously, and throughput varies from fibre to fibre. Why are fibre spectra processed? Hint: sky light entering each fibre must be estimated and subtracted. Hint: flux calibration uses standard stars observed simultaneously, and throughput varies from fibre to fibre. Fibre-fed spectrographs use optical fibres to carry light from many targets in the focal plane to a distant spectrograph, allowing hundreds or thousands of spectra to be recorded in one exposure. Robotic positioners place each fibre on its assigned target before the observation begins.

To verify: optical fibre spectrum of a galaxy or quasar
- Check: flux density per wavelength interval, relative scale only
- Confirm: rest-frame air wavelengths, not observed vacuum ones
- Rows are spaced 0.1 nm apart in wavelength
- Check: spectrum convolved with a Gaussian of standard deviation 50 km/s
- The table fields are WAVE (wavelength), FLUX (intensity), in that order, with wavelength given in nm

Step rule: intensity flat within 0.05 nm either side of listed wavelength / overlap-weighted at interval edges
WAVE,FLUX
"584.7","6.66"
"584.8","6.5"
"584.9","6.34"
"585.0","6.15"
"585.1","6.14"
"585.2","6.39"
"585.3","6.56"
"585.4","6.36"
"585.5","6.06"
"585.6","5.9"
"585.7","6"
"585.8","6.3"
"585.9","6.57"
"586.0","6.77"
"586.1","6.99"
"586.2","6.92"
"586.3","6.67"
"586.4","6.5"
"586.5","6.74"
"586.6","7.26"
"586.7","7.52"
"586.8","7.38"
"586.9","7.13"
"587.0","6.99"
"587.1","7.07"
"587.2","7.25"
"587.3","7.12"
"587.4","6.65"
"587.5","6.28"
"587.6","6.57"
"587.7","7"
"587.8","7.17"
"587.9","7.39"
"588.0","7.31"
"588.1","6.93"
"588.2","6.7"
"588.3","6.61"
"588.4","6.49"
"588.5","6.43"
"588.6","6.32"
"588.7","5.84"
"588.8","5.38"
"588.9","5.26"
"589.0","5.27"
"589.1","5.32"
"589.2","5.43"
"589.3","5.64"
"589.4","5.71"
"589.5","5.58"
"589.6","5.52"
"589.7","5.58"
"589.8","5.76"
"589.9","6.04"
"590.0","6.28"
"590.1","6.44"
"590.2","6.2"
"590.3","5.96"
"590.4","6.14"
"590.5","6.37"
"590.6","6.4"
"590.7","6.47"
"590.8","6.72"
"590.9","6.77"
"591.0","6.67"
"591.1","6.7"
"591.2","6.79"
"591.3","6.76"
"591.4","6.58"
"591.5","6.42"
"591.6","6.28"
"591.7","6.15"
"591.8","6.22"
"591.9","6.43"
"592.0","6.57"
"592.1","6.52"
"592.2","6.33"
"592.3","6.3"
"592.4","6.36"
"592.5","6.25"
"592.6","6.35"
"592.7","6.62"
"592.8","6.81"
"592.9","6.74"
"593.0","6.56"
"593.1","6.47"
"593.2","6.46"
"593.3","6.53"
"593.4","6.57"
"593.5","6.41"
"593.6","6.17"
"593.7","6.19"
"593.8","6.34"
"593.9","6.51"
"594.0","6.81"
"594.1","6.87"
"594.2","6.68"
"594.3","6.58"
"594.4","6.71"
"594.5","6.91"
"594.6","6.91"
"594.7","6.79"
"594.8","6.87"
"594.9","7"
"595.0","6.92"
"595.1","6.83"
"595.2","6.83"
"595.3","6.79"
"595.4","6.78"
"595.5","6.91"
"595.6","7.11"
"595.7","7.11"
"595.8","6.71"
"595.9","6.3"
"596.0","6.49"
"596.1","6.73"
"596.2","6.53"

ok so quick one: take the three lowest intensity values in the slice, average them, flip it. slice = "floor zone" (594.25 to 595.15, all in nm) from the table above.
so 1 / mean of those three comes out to 0.149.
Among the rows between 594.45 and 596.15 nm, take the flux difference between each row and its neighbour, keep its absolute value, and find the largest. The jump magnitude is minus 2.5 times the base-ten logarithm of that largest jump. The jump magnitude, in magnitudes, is 1.0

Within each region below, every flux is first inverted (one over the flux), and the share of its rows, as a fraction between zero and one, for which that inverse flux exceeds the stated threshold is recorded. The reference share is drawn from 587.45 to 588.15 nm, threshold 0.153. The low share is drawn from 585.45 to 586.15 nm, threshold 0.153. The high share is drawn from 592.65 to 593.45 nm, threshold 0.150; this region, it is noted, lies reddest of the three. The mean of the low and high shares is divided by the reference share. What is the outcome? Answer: 4.6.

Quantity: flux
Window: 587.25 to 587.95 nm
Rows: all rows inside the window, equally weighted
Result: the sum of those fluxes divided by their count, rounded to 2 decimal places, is 6.88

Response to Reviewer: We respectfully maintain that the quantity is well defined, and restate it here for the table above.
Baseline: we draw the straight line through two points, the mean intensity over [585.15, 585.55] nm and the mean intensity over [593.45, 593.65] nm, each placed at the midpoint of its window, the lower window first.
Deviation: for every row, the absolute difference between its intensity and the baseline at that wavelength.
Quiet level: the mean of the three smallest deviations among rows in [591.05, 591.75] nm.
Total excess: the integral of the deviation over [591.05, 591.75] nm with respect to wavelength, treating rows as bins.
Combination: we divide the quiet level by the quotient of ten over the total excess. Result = 0.0018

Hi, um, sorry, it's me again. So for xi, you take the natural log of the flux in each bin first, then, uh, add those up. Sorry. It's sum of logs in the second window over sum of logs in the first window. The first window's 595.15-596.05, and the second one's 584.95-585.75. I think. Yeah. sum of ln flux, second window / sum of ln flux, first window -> 0.85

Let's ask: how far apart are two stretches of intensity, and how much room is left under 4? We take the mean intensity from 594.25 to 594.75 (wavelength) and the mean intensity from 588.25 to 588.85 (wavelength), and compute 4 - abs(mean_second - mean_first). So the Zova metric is 3.4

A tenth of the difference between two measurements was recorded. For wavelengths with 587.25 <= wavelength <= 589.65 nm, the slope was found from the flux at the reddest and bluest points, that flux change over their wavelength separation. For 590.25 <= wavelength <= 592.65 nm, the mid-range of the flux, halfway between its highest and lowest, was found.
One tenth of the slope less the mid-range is -0.71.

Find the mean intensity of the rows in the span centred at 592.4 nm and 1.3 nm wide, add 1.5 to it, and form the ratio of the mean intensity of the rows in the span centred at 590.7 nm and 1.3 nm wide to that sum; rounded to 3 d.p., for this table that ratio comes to 0.815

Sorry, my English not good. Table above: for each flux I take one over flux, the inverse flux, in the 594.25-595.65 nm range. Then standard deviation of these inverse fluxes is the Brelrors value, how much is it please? 0.003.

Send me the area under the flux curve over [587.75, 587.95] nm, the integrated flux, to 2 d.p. 1.46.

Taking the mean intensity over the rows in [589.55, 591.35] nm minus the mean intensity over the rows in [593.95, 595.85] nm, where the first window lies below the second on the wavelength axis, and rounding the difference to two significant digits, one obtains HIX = -0.54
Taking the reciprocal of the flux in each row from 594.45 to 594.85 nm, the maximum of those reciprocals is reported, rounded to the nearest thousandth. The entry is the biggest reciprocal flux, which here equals 0.147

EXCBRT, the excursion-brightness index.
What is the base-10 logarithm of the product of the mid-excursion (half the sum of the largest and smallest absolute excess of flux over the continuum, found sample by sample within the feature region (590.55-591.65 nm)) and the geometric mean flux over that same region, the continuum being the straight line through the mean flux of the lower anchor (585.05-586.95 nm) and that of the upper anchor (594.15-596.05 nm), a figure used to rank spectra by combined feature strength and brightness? 0.19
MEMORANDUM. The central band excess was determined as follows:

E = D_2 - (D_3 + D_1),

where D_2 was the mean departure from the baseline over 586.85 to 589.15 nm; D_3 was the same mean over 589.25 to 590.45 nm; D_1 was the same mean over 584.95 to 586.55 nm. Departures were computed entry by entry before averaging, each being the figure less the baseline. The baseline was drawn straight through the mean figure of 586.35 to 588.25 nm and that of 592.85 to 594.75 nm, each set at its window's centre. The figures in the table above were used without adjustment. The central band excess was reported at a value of 1.2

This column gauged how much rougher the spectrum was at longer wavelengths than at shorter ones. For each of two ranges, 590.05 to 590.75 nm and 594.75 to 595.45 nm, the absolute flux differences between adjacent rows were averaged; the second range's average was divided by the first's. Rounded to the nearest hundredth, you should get 0.35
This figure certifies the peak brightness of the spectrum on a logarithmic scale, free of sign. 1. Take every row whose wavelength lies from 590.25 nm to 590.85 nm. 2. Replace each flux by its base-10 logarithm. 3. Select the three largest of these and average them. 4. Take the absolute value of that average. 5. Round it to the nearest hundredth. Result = 0.81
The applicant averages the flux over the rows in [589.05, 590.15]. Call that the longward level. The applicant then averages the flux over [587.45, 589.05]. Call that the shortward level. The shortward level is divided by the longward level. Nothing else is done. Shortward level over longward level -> 1.12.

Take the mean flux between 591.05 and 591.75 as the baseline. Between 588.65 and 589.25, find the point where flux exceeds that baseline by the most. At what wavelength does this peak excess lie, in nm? 588.7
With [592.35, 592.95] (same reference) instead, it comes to 592.8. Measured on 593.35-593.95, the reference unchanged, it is 593.4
